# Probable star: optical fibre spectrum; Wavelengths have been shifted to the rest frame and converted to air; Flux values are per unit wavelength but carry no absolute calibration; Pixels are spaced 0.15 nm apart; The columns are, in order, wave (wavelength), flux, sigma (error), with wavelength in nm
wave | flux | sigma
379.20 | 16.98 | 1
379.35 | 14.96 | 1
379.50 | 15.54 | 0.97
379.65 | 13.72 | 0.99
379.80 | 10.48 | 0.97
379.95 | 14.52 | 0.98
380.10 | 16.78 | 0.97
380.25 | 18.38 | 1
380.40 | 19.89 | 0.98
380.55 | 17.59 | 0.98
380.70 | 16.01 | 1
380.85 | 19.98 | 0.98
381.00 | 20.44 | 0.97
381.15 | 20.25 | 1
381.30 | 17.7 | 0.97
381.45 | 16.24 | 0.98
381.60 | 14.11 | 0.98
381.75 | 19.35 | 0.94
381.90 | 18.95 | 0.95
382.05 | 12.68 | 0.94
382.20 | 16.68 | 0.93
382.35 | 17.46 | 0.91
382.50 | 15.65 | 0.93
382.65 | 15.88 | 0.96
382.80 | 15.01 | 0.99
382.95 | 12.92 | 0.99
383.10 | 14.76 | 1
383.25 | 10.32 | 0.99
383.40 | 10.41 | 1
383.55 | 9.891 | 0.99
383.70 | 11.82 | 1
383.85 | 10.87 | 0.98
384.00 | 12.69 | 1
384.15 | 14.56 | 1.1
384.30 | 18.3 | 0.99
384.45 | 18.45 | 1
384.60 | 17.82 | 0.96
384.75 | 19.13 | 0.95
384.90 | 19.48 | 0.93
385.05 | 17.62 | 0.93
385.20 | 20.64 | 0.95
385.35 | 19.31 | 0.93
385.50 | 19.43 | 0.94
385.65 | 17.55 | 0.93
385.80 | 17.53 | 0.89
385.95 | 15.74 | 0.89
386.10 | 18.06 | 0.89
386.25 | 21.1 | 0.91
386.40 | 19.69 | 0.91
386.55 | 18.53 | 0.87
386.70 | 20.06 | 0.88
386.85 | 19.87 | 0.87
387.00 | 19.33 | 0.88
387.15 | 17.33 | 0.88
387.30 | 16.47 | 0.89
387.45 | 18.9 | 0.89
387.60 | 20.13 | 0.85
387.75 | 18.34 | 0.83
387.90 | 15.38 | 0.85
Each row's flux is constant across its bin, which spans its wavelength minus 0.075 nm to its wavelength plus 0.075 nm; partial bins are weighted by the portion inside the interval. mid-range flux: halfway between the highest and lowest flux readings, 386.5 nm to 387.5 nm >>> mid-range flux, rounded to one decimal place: 18.3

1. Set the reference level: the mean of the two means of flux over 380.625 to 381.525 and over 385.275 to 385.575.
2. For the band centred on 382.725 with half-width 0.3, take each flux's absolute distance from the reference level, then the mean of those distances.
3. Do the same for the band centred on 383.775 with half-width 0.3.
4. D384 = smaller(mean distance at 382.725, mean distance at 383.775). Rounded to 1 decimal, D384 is 4.0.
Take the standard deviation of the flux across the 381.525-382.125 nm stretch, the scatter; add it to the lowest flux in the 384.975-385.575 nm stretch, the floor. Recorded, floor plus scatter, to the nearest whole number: 21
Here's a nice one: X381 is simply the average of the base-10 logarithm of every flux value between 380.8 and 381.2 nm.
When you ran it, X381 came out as 1.31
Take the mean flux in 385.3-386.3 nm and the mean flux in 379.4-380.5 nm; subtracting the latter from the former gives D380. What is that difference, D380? 3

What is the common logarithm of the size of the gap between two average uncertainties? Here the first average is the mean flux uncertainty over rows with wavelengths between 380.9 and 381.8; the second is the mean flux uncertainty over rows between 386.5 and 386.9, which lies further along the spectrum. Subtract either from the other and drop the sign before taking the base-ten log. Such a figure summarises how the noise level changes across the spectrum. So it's -1.0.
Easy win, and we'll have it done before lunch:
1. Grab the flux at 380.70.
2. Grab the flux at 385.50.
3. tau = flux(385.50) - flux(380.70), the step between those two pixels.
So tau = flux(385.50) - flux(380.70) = 3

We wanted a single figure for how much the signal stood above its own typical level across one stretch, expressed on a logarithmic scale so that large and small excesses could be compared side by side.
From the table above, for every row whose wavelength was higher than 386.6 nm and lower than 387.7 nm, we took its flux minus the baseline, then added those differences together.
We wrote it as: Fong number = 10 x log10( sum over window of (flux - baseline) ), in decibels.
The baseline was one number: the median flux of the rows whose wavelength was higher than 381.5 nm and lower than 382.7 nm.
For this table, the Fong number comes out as 13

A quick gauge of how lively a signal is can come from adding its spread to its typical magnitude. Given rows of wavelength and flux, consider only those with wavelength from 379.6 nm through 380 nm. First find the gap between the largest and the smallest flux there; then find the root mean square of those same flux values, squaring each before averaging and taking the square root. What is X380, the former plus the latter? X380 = 17.1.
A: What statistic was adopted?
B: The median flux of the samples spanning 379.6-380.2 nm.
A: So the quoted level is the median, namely 14.1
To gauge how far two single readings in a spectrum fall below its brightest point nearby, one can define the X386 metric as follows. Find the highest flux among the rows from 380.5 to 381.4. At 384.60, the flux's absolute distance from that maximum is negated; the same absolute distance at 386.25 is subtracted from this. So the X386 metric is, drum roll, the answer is -3.3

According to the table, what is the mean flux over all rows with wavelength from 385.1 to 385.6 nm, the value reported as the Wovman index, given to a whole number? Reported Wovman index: 20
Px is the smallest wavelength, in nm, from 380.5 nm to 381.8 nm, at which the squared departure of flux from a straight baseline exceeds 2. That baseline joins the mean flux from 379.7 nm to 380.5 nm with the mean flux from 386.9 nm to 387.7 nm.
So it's 380.55 nm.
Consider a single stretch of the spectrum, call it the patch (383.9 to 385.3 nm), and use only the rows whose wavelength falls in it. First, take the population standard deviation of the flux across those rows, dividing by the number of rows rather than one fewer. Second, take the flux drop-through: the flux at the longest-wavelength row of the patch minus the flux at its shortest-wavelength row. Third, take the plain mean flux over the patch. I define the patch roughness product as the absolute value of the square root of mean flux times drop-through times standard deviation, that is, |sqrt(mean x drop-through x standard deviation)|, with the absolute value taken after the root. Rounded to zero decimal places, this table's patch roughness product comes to 18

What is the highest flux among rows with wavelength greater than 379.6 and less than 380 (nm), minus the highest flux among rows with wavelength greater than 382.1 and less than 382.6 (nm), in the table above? -2.9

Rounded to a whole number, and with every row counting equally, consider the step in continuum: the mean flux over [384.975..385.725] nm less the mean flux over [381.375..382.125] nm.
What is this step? 3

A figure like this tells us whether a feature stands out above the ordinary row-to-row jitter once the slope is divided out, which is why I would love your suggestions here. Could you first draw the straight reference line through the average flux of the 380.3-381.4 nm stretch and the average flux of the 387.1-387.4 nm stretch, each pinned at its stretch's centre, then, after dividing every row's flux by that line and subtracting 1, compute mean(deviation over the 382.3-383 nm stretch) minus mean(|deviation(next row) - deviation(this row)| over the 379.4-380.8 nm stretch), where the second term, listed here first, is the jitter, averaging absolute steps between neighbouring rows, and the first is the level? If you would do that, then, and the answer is -0.3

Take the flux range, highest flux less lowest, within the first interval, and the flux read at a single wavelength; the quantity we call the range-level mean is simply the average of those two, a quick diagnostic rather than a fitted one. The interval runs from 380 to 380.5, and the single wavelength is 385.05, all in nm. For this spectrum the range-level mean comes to 10.4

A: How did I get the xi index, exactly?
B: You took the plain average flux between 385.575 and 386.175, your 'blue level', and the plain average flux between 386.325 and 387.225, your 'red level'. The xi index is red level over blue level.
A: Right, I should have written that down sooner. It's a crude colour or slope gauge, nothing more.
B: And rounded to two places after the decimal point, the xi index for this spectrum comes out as 1.11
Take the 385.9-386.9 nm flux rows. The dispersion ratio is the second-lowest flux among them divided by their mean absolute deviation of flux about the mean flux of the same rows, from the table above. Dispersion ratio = 13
